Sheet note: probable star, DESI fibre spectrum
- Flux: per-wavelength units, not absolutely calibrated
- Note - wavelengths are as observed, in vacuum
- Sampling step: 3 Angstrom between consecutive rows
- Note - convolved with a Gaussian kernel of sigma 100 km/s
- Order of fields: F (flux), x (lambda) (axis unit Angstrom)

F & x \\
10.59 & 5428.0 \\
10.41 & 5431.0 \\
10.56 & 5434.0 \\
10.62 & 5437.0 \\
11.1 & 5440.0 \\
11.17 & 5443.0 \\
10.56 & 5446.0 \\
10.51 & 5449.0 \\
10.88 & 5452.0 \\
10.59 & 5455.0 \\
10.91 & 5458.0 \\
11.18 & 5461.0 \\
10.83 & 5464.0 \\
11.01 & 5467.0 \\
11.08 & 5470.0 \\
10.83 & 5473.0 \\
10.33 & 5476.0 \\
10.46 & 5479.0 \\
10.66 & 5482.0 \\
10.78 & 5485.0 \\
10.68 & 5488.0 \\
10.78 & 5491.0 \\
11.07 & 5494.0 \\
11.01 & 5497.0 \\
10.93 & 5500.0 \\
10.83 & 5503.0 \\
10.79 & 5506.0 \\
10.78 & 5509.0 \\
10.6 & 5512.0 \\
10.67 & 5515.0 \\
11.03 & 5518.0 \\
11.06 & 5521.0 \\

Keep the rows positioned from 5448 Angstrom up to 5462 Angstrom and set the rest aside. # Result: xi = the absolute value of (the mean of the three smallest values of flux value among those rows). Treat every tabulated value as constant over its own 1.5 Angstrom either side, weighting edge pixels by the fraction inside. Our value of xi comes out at 10.66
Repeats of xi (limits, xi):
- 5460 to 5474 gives 10.89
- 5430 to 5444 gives 10.53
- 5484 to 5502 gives 10.75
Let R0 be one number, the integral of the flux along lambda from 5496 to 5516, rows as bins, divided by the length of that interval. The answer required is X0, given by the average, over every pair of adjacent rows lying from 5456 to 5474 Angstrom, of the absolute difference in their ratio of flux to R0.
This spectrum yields 0.021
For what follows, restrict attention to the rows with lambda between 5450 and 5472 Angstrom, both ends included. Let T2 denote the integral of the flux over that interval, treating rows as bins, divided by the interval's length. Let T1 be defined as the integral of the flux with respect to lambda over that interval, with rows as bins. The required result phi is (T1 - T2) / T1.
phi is 0.95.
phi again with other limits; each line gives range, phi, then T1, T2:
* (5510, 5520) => 0.90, 108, 10.8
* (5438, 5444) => 0.83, 67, 11.1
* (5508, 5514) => 0.83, 64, 10.7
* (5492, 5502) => 0.90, 110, 11.0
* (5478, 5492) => 0.93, 149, 10.7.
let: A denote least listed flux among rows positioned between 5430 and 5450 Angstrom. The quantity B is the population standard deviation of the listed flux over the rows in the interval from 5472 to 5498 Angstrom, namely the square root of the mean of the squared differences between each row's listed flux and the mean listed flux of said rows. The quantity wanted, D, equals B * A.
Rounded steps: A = 10.41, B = 0.223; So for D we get 2.33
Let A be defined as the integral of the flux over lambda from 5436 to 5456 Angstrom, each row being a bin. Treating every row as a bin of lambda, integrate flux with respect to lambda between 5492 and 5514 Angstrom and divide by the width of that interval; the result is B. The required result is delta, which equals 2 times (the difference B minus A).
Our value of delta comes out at -410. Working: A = 215.7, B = 10.9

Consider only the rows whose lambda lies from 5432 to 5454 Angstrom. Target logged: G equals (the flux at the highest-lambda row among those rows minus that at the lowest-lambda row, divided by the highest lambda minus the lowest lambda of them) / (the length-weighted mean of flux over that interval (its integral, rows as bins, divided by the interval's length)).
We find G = 0.002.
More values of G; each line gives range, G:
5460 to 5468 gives -0.003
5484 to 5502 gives 0.001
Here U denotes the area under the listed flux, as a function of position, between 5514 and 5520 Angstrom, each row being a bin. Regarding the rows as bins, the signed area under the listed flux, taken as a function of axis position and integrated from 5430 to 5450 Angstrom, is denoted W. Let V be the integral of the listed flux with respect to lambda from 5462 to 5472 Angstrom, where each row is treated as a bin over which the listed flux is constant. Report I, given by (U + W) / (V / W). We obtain 546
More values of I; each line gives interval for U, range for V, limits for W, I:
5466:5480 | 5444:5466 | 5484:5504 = 337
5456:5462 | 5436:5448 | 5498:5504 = 66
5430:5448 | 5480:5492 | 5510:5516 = 128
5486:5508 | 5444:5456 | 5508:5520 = 373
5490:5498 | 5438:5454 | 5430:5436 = 55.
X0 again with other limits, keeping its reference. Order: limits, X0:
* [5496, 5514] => 0.008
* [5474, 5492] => 0.012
